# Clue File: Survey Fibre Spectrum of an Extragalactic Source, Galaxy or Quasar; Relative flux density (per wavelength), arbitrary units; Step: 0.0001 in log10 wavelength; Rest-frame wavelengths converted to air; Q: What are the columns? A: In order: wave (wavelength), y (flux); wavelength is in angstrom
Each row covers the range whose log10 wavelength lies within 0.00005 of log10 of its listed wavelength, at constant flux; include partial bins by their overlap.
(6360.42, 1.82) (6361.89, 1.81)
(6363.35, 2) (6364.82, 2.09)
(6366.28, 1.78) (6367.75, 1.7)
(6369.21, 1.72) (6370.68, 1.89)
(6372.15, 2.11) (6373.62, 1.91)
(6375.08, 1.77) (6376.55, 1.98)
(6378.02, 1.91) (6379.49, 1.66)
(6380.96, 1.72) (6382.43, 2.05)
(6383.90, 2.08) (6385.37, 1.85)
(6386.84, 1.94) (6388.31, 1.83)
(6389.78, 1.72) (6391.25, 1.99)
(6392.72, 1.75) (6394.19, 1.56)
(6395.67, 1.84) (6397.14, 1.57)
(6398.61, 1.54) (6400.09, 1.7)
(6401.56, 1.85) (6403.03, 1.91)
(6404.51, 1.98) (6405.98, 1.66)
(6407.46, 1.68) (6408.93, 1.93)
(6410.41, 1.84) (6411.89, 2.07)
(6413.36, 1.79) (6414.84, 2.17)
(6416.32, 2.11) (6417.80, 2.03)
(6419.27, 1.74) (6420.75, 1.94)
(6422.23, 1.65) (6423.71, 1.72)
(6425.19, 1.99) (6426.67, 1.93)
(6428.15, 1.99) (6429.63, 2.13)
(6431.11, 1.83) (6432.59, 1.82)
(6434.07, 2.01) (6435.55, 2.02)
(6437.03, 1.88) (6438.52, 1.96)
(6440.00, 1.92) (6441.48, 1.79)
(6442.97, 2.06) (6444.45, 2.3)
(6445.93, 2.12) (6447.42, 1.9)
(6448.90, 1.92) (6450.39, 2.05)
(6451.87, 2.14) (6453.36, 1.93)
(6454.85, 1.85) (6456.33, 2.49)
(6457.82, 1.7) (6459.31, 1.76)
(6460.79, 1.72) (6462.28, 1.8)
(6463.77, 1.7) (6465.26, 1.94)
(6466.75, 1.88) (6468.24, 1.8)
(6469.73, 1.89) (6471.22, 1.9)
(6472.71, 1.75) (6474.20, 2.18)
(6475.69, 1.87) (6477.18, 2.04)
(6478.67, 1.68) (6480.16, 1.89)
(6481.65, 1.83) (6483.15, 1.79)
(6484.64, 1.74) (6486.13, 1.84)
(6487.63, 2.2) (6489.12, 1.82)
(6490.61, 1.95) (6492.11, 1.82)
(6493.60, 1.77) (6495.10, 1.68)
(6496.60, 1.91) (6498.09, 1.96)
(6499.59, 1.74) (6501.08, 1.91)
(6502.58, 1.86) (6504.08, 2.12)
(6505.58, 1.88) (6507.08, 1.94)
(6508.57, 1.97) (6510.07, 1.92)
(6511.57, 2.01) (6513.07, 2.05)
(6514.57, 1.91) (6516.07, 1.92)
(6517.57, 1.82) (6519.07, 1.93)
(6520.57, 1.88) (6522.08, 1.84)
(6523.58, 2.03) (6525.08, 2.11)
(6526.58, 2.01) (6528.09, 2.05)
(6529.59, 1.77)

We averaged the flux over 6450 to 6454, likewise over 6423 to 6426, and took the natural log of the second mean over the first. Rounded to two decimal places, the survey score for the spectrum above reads -0.10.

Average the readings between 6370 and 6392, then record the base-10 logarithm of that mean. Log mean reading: 0.277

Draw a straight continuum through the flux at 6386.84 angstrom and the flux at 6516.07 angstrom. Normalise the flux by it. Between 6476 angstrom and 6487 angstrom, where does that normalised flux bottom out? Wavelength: 6478.67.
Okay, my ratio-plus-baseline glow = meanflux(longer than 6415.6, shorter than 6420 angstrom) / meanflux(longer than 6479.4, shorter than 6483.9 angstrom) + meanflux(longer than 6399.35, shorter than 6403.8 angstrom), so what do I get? 2.89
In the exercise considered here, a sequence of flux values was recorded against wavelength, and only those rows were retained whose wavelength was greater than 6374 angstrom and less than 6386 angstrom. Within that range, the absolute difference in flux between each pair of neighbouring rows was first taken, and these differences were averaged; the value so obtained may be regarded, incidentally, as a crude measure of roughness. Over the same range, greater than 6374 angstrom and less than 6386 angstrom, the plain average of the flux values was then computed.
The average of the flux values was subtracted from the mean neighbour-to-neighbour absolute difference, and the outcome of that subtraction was -1.71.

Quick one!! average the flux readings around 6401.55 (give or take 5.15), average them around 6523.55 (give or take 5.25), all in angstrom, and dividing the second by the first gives 1.13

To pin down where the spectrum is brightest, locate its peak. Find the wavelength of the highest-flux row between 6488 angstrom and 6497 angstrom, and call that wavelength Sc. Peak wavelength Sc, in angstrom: 6490.61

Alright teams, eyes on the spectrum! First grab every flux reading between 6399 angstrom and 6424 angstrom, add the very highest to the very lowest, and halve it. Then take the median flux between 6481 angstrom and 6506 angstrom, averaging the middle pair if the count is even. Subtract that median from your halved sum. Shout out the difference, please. 0.070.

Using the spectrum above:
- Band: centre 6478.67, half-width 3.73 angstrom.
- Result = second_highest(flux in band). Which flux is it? 1.89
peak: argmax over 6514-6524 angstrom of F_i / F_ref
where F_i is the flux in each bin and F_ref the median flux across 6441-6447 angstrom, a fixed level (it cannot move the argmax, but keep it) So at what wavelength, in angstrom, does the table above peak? 6523.58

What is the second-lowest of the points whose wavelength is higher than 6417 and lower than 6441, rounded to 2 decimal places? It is 1.72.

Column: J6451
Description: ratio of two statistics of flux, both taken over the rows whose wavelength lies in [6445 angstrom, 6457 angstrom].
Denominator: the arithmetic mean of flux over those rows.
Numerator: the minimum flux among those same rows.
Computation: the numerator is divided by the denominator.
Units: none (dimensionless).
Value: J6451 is 0.902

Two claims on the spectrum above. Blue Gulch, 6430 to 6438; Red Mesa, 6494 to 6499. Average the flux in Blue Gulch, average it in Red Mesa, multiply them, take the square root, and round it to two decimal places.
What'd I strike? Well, 1.88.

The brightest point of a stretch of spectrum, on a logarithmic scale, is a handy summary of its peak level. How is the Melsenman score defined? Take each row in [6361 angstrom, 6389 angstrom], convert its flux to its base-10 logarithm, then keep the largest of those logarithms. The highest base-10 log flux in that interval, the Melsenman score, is 0.324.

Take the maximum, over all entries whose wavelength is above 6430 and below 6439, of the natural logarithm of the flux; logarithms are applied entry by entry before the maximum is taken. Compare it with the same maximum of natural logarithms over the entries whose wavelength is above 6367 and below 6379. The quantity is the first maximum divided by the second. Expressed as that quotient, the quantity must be 0.94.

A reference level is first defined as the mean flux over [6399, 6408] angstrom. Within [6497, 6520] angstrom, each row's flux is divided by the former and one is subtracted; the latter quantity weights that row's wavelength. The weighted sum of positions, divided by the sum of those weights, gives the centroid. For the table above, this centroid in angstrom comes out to 6509.0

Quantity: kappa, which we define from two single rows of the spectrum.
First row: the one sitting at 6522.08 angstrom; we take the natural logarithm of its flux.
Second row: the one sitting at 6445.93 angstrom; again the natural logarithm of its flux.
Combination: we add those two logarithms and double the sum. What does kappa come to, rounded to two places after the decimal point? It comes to 2.72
